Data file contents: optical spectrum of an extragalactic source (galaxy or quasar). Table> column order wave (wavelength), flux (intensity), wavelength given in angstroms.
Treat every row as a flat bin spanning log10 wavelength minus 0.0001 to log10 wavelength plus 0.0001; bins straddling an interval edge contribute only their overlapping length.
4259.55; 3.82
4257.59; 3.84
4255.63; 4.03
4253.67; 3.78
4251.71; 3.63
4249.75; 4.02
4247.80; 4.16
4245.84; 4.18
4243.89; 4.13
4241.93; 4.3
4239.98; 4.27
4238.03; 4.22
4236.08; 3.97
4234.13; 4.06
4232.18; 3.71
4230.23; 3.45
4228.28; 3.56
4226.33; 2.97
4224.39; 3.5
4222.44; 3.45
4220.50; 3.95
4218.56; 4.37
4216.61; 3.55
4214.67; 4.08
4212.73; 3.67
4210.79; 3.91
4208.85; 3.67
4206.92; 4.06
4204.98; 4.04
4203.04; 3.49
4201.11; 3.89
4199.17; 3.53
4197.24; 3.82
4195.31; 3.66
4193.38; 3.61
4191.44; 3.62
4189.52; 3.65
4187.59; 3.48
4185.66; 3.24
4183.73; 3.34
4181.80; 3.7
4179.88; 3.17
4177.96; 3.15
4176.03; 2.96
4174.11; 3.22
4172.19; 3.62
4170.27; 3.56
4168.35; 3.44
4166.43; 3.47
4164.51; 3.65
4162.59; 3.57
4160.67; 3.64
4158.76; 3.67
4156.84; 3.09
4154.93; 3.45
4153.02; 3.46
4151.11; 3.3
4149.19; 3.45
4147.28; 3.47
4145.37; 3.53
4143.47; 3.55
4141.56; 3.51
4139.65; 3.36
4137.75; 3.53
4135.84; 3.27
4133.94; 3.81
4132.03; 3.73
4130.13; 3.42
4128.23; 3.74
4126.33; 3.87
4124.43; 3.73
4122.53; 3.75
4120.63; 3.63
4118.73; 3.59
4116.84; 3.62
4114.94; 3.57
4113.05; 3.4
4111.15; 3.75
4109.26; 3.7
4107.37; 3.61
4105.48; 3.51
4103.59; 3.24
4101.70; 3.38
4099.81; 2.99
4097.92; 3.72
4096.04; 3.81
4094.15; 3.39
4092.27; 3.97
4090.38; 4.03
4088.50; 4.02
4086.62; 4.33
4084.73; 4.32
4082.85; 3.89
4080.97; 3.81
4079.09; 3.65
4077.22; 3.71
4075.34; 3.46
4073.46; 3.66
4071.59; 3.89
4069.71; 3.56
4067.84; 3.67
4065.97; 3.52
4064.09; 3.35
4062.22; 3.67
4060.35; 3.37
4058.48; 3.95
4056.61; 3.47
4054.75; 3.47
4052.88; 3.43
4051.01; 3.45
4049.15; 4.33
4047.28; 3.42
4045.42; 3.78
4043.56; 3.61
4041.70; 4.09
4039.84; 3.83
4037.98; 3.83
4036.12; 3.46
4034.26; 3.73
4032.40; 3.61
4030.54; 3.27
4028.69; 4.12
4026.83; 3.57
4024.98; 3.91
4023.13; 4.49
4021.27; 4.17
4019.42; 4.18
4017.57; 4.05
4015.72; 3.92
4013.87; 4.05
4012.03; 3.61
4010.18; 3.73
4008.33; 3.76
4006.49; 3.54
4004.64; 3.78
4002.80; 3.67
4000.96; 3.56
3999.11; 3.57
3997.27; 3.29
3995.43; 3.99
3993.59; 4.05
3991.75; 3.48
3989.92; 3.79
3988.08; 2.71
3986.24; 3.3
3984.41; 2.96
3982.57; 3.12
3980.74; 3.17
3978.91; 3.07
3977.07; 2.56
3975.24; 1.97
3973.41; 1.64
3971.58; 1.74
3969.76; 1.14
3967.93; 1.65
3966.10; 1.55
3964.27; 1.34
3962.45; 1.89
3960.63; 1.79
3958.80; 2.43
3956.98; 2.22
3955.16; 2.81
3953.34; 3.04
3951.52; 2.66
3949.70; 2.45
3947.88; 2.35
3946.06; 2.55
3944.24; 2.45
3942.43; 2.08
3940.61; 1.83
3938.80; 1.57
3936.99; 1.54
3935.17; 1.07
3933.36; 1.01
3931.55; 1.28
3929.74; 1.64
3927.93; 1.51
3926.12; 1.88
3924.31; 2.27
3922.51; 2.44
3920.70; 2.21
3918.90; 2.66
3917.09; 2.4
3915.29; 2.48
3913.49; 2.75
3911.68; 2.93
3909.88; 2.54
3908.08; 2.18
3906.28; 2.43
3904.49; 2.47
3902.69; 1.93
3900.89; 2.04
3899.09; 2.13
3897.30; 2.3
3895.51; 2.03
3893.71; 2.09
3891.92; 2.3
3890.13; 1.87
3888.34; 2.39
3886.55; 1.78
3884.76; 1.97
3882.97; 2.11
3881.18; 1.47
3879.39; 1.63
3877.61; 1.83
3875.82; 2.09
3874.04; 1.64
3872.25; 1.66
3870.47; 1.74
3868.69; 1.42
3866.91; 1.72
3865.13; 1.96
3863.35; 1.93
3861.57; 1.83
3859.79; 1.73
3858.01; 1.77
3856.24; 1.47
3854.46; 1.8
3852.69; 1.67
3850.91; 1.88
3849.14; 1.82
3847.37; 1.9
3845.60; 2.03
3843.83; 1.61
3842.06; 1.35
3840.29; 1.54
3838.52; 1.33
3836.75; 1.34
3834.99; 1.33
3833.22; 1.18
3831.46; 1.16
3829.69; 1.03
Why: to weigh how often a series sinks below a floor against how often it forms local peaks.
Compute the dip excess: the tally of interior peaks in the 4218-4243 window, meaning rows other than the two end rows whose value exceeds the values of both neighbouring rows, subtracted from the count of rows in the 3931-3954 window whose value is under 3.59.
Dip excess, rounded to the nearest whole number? 10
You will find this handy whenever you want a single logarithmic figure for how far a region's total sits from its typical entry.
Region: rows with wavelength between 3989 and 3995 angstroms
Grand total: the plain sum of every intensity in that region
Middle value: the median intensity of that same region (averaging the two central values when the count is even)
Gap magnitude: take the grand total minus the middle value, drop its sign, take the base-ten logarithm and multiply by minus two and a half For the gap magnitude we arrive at -2.2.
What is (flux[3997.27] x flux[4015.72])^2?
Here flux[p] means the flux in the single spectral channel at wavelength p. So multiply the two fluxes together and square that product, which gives 166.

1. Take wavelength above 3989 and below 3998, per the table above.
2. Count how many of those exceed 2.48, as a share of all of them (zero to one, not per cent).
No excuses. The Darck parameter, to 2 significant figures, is 1.0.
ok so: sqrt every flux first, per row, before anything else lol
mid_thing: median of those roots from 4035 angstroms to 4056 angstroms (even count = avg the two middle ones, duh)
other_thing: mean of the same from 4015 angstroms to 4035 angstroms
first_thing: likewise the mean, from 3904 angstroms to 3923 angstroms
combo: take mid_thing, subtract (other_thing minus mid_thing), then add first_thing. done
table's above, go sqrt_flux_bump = 3.4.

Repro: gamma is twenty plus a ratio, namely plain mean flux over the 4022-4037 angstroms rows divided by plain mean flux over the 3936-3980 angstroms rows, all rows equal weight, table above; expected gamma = 21.8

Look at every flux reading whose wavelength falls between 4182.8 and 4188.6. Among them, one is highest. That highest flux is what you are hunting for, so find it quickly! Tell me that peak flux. 3.48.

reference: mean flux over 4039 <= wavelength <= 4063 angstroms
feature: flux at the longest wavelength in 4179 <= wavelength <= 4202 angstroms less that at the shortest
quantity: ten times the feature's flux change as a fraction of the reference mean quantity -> 2.0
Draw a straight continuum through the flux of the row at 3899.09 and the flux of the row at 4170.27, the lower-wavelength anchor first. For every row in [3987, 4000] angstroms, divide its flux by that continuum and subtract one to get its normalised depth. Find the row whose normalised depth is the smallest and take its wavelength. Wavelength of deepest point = 3988.08 angstroms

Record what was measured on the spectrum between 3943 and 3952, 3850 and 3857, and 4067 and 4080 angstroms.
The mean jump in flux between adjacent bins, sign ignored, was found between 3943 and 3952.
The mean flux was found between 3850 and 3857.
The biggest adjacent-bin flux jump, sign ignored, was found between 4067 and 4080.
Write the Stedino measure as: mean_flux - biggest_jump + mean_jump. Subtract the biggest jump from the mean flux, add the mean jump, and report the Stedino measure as 1.53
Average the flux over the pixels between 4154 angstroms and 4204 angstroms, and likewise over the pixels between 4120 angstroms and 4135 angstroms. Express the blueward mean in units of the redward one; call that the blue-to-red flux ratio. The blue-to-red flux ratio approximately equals 1.06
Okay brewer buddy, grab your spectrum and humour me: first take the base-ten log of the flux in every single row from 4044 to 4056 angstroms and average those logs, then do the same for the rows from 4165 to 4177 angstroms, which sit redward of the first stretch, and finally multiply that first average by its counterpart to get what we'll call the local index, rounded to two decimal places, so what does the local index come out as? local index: 0.30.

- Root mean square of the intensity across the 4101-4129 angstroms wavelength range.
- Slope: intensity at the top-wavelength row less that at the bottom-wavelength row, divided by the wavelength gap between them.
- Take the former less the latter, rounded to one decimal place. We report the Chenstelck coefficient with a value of 3.6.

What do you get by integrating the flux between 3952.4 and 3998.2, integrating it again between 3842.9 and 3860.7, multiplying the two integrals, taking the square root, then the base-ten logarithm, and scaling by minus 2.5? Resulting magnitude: -4.46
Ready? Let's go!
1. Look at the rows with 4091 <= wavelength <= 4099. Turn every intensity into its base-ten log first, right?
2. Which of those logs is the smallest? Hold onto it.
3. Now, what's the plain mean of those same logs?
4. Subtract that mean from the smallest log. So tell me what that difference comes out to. -0.040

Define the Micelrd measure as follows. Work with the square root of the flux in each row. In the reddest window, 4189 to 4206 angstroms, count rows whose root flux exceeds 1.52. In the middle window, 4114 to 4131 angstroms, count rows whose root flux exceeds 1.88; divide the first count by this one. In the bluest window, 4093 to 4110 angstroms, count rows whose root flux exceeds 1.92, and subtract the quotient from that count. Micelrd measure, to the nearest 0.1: 1.9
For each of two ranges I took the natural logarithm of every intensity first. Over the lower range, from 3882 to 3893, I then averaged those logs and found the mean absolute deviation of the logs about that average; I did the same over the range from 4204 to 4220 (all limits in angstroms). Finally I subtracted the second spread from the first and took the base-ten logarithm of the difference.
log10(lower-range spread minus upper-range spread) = -1.41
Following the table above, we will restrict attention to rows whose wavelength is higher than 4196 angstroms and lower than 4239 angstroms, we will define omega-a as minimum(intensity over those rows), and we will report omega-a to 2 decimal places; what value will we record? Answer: 2.97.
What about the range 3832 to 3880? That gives 1.18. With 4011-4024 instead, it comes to 3.61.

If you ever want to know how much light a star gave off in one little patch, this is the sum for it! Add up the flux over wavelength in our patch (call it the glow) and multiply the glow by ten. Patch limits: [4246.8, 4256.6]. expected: 384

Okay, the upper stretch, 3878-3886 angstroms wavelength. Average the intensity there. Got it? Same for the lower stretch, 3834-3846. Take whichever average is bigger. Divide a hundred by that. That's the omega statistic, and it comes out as 56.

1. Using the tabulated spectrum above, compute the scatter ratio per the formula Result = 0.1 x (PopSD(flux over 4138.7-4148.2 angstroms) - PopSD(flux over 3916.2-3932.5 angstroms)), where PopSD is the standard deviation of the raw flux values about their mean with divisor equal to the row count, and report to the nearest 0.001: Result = -0.038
